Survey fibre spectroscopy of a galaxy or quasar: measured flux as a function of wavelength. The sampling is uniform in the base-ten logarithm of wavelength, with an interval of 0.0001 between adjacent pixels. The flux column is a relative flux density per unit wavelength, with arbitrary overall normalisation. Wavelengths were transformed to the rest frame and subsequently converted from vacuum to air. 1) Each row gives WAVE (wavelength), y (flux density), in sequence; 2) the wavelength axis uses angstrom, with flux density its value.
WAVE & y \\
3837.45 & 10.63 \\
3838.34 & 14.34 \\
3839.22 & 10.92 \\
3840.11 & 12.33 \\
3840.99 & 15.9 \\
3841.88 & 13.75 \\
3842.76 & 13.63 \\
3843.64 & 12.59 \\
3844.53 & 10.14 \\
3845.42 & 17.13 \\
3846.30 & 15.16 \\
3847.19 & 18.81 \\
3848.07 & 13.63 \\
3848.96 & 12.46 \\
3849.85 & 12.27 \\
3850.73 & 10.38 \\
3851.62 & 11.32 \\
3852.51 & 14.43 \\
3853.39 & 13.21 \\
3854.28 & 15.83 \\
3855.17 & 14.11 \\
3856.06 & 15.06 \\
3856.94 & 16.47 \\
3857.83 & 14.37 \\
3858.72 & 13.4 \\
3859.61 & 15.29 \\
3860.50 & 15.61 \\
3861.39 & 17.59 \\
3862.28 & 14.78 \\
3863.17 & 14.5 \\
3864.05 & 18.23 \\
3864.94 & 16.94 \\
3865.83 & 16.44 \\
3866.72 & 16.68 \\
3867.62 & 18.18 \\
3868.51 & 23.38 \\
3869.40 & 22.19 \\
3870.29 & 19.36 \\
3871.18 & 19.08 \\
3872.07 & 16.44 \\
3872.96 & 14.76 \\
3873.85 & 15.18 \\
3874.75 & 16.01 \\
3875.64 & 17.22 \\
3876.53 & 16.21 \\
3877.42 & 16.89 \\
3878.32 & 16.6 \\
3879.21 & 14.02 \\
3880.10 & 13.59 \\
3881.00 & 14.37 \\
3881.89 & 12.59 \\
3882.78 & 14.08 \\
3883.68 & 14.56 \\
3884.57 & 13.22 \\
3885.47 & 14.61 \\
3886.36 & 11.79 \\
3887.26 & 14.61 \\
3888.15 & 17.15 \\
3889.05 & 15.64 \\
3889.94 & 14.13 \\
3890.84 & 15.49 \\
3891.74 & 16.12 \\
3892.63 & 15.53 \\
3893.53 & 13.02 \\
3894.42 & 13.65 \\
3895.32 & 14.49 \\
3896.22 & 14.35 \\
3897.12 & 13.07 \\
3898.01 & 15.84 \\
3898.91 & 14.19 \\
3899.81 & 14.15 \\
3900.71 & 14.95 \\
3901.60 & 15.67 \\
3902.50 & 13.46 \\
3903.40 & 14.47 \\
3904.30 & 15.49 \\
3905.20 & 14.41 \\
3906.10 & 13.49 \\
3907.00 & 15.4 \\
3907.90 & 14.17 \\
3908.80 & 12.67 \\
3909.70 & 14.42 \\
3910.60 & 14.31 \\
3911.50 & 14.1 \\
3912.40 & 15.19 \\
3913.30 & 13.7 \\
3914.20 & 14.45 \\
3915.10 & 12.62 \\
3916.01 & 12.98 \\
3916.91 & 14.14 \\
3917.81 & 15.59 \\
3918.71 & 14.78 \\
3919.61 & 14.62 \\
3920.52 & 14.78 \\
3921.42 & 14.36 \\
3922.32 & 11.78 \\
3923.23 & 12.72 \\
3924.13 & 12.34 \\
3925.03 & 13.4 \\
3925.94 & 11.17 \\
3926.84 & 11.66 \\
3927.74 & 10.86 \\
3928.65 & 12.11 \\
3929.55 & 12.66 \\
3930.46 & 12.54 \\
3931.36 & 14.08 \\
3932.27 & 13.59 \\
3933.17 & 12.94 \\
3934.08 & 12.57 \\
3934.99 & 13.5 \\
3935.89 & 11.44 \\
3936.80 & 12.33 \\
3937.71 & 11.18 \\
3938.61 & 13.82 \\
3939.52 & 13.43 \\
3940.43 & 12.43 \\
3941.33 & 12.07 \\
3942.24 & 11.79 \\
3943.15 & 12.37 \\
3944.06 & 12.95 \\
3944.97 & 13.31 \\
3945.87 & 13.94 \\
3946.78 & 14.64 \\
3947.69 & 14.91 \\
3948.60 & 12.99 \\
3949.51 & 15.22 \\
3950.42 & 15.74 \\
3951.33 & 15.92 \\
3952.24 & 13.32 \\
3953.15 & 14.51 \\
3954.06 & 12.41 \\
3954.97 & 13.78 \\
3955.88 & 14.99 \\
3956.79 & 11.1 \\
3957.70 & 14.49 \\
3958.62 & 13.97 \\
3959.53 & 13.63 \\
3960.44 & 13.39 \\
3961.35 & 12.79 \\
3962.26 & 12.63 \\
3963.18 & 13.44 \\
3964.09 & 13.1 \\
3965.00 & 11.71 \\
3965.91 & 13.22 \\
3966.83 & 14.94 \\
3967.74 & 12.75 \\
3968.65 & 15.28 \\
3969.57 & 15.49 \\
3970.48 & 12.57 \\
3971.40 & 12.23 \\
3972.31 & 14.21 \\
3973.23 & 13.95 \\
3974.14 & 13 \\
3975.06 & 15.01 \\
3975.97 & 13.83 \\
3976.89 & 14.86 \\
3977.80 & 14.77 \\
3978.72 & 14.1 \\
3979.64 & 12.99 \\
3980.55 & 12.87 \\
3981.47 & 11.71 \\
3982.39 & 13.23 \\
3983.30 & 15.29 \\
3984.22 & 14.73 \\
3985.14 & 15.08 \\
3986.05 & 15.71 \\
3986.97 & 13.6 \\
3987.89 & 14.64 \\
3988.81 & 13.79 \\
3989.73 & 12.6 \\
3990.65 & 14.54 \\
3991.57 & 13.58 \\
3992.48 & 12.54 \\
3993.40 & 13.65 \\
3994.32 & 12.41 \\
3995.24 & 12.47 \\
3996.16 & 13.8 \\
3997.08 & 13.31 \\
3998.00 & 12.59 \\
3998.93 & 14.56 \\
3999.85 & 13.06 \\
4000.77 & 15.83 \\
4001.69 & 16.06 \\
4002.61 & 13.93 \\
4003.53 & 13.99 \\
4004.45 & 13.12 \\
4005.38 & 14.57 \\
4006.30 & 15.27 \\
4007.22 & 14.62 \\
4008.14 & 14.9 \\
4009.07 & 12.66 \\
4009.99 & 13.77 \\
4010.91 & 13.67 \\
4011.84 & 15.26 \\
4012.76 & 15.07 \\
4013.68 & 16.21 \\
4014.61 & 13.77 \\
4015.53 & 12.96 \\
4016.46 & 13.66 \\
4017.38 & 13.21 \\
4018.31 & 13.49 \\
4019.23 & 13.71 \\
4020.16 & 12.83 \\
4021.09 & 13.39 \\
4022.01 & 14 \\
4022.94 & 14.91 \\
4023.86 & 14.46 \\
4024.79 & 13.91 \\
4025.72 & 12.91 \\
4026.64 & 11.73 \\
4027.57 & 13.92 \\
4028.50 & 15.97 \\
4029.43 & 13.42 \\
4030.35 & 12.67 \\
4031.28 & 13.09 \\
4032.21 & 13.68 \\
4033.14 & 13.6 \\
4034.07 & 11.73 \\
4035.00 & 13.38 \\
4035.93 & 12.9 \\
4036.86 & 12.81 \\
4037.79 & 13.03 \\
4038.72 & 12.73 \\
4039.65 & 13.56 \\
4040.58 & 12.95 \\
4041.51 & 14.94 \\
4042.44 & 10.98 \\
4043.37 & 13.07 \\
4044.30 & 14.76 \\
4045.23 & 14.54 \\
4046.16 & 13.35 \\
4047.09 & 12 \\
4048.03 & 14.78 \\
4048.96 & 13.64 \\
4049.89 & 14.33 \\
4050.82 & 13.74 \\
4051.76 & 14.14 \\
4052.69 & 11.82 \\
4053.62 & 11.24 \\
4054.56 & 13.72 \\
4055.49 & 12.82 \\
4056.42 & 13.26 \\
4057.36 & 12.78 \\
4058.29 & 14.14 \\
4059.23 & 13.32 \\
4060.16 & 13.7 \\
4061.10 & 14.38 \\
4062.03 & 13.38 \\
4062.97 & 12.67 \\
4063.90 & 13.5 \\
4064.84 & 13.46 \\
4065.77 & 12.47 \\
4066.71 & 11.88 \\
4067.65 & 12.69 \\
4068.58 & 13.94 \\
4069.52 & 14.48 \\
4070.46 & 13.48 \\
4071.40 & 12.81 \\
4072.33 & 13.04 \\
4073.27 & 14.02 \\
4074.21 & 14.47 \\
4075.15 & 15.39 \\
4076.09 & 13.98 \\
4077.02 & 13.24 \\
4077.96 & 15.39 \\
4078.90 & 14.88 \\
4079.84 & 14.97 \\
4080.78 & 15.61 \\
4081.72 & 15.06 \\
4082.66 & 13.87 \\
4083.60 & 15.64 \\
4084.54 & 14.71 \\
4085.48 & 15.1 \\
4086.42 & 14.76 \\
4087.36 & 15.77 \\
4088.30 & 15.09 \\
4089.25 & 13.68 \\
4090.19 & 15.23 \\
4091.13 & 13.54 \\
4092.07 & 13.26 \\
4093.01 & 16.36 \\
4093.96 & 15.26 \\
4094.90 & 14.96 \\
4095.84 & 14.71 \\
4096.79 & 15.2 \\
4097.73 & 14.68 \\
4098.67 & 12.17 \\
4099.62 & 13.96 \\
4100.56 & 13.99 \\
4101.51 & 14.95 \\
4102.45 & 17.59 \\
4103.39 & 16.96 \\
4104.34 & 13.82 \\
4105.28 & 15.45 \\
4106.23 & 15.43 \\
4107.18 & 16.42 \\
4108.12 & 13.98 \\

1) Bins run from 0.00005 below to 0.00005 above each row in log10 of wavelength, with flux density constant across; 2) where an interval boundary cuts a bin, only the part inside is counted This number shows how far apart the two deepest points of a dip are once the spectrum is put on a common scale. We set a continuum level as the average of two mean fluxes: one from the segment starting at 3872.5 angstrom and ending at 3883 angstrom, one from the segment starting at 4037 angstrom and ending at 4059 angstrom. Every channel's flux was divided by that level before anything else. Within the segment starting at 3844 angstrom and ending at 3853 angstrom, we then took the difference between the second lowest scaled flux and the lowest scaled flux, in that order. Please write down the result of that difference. 0.017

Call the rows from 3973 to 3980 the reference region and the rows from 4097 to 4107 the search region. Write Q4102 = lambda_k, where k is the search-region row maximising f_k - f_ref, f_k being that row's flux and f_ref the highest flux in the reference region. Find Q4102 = 4102.45 angstrom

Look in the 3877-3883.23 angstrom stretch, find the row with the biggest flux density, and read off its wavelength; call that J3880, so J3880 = 3877.42 angstrom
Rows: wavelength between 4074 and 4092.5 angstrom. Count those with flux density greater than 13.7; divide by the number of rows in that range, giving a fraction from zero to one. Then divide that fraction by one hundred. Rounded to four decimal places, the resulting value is 0.0080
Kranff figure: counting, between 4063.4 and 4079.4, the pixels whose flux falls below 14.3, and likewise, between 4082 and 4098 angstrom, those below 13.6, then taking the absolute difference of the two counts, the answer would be 10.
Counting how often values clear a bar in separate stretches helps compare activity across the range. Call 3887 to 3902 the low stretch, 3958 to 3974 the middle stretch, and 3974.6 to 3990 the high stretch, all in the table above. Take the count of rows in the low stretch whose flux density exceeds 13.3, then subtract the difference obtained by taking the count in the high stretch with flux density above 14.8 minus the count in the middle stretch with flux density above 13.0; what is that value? 21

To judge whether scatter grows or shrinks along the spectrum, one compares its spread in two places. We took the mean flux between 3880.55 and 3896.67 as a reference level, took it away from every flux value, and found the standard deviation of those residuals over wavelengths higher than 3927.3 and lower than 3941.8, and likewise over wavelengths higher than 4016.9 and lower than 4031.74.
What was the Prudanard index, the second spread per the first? 1.0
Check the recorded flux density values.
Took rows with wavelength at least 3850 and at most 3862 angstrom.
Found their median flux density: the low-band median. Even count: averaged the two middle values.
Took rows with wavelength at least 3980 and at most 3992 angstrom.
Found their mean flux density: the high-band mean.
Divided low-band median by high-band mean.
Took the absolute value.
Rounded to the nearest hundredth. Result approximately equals 1.03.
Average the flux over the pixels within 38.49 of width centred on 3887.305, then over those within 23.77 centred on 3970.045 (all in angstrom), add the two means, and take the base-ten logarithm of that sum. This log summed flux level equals 1.46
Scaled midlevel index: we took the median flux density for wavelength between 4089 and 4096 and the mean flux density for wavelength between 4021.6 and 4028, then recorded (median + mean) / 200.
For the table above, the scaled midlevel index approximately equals 0.143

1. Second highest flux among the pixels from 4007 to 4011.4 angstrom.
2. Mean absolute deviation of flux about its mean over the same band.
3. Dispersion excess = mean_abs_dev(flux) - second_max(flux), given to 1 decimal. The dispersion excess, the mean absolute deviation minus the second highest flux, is -14.0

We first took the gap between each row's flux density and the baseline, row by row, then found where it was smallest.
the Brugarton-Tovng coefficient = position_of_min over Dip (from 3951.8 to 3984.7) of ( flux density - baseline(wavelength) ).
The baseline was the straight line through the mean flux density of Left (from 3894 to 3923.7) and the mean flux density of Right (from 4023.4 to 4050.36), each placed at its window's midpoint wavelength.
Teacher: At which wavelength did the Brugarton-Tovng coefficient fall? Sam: 3956.79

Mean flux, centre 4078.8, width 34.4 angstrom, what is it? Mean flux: 14.2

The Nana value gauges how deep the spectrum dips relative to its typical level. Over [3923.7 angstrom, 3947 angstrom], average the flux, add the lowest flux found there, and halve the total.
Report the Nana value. 11.8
